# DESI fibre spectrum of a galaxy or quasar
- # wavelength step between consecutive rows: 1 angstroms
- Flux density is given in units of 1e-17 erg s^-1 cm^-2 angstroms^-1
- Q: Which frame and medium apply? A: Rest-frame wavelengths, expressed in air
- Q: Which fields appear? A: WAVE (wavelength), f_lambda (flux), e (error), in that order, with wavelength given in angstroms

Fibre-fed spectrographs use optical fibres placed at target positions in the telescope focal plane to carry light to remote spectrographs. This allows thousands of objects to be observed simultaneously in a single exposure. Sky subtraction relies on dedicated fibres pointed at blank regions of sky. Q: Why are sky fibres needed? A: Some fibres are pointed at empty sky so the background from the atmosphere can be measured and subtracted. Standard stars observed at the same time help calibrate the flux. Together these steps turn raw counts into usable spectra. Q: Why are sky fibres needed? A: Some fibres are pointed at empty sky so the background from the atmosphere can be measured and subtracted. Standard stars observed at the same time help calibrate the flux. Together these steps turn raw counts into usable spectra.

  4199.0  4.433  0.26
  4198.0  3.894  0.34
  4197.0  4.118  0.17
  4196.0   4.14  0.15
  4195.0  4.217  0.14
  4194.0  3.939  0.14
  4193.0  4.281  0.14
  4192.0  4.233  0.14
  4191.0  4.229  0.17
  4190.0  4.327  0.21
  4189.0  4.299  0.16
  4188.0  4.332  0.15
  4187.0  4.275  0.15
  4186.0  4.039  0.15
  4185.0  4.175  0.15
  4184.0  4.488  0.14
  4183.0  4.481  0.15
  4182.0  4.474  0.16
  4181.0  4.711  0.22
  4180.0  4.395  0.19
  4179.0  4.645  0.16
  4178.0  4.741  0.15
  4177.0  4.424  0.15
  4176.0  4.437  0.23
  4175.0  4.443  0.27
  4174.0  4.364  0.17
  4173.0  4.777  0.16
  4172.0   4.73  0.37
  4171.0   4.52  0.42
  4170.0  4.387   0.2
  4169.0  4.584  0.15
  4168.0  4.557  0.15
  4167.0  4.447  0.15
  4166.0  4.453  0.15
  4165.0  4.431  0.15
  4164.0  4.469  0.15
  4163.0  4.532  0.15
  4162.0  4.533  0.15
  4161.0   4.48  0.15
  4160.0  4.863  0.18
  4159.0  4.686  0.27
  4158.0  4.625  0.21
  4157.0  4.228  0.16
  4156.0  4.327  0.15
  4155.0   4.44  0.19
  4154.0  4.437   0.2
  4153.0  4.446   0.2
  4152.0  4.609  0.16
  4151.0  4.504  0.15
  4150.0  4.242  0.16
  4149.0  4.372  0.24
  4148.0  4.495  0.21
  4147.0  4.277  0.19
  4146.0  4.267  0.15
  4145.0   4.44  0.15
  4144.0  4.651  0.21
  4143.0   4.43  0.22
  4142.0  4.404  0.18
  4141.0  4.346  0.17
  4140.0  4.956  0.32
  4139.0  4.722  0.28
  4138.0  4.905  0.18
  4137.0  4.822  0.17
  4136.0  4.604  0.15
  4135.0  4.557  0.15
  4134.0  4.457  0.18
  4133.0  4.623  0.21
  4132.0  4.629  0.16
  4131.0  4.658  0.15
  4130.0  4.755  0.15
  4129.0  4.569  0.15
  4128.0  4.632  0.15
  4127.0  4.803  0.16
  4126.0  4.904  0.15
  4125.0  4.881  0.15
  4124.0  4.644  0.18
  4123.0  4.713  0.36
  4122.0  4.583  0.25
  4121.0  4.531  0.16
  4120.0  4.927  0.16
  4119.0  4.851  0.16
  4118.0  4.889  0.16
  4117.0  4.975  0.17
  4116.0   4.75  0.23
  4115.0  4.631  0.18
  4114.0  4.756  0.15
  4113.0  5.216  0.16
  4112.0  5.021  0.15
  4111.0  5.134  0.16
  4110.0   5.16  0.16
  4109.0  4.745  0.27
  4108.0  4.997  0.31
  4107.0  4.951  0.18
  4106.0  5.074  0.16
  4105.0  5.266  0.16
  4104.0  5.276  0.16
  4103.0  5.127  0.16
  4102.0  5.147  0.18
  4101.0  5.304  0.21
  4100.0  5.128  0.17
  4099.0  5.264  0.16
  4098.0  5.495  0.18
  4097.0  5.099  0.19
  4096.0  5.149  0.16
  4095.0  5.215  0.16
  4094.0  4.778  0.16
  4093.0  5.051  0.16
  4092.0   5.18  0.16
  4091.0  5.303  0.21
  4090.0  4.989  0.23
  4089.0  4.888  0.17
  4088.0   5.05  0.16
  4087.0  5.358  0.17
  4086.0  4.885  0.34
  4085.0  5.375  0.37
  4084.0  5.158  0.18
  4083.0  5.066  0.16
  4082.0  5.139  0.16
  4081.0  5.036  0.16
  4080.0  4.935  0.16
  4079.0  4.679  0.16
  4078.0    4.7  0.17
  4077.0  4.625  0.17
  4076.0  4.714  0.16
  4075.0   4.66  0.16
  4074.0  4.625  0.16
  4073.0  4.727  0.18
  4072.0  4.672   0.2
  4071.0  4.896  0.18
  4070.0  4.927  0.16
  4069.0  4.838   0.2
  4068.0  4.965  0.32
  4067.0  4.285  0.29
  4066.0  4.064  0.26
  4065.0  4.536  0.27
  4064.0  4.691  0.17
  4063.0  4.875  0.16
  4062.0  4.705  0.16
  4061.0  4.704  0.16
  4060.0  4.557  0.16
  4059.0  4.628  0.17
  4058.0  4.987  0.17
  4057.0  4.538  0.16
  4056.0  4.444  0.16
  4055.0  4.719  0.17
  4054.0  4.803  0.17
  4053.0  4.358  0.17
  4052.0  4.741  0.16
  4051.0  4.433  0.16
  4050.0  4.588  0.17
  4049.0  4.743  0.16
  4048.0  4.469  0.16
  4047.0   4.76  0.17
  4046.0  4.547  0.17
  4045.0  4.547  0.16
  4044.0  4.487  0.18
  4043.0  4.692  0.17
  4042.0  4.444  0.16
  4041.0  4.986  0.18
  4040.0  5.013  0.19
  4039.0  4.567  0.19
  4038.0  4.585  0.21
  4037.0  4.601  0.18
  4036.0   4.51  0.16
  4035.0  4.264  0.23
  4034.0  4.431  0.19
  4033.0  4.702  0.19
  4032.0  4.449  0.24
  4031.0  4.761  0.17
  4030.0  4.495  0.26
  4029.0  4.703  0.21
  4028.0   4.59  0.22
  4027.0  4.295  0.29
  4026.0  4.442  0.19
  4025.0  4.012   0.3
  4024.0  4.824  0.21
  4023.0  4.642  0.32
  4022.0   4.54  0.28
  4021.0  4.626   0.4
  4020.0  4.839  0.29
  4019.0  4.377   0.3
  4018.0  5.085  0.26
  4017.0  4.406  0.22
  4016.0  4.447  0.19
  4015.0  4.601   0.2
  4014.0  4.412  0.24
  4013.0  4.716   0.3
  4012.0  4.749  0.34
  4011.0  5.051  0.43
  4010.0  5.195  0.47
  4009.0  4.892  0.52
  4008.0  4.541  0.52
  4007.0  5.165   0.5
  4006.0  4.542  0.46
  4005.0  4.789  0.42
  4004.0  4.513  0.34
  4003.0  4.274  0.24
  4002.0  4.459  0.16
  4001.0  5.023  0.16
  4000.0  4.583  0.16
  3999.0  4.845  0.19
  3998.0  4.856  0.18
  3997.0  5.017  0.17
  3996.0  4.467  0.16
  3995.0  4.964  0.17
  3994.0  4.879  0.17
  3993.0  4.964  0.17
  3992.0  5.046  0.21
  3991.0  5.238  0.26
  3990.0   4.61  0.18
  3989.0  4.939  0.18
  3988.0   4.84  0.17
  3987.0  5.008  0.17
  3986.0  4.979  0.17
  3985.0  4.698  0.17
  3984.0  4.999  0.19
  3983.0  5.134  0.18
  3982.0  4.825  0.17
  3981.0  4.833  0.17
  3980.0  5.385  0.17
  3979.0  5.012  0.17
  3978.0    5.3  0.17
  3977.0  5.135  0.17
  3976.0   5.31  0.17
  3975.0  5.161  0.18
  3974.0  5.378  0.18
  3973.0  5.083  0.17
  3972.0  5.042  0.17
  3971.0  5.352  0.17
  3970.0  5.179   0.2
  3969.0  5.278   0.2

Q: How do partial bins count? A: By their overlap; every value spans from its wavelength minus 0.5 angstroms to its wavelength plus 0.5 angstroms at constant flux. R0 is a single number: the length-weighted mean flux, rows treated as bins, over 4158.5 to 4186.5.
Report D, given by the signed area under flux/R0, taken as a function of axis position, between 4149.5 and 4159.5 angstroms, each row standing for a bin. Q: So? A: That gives 10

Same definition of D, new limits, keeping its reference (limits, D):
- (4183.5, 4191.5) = 8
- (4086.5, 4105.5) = 22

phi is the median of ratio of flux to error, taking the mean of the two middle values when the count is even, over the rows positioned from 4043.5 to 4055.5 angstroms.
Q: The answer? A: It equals 27.8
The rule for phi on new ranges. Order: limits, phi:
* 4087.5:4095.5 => 30.7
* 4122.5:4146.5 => 28.4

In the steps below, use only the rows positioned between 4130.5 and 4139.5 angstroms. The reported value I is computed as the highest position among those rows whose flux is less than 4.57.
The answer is 4135.0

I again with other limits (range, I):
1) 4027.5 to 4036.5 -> 4036.0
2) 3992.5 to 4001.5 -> 3996.0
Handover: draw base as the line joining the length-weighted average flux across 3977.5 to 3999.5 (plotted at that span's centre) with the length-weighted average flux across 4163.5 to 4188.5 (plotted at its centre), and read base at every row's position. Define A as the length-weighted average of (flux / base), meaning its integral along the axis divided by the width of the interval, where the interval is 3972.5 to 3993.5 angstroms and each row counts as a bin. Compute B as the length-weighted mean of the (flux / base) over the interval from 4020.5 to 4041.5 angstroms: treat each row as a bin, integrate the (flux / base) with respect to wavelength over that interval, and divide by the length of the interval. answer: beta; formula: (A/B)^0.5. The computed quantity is 1.04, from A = 1.02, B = 0.95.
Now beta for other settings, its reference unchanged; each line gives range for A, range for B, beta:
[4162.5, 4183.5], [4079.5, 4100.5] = 0.96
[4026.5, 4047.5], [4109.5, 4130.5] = 0.95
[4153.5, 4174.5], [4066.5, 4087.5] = 0.99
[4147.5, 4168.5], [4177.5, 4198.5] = 1.01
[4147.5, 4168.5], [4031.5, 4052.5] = 1.02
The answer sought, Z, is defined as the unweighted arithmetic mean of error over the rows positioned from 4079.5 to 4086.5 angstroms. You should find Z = 0.219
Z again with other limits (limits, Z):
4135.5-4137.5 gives 0.160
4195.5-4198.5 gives 0.220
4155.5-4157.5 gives 0.155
